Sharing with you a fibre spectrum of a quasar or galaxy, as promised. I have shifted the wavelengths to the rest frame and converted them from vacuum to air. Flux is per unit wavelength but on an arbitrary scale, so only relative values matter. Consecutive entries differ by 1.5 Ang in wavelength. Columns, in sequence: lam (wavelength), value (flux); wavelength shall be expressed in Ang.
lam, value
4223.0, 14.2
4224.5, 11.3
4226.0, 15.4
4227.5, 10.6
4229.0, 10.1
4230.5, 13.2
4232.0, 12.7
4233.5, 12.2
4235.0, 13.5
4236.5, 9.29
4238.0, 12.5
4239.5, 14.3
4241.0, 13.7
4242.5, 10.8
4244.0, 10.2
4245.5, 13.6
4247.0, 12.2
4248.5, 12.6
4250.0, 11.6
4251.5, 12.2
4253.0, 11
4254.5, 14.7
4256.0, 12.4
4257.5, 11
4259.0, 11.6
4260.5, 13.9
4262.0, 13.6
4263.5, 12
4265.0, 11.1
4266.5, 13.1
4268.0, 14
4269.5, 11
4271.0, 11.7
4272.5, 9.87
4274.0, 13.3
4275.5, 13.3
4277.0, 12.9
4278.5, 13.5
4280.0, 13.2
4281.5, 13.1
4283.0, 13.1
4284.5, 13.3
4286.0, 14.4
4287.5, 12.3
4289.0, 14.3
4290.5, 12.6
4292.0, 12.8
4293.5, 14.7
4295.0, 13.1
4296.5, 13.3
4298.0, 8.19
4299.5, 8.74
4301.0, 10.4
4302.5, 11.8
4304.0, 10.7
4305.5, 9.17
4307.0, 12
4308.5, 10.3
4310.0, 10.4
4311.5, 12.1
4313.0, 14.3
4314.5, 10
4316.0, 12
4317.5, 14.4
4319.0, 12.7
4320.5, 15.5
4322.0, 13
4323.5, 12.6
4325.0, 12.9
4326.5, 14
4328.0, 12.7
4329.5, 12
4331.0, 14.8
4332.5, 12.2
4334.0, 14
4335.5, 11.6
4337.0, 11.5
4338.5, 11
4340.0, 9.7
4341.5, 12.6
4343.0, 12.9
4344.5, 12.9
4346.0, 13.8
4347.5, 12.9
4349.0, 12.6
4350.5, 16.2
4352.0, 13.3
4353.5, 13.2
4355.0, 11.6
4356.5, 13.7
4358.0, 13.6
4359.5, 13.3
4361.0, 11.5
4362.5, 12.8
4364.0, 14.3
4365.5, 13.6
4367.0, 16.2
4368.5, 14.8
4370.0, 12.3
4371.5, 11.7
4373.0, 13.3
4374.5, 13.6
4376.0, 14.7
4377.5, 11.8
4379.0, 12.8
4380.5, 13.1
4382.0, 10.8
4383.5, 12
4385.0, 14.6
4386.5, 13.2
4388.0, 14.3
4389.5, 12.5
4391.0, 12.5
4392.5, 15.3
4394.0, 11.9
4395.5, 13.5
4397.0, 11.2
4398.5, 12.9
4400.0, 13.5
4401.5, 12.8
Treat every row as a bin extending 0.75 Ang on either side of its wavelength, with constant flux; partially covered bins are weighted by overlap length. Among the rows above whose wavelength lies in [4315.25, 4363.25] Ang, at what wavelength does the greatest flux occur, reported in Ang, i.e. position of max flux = 4350.5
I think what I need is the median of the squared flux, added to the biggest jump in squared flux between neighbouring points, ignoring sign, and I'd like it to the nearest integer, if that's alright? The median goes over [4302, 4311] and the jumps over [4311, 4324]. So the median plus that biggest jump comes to 216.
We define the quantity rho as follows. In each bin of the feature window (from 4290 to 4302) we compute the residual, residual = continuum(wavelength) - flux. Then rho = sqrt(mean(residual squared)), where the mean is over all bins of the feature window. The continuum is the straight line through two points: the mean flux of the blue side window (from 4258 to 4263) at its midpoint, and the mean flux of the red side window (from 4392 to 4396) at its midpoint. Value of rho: 2.6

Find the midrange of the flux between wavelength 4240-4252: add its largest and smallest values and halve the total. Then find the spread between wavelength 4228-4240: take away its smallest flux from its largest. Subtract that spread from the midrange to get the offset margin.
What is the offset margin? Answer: 6.9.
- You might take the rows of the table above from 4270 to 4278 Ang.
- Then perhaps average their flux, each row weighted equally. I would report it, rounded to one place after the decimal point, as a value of 12.2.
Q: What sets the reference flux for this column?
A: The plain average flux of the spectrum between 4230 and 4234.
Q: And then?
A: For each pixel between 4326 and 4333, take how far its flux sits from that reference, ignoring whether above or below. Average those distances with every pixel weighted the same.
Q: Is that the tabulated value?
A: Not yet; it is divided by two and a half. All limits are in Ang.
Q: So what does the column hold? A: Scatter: 0.37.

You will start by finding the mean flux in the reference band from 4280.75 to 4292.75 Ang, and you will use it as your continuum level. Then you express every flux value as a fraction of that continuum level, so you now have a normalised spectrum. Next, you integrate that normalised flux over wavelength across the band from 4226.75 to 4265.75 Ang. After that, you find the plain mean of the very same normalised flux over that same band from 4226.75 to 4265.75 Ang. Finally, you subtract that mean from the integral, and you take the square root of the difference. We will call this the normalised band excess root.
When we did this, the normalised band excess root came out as 5.91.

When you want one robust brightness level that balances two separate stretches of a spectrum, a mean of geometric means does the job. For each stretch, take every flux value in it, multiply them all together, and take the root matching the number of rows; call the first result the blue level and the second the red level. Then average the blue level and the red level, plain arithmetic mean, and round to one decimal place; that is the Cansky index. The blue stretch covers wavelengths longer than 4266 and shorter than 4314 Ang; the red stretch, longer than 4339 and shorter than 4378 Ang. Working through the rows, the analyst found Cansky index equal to 12.6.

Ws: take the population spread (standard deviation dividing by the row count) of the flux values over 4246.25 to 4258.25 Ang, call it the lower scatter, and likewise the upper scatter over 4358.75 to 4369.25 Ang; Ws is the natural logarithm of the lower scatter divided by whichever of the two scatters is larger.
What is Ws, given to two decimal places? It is -0.24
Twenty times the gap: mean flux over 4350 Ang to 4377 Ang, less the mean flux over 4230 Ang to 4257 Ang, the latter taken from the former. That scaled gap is 23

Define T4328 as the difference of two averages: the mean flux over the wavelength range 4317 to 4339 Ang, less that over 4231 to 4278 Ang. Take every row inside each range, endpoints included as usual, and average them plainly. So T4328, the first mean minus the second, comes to 0.7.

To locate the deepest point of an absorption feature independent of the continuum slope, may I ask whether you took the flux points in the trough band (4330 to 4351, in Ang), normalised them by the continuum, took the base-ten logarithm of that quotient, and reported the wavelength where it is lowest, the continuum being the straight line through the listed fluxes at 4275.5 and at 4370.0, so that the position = 4340.0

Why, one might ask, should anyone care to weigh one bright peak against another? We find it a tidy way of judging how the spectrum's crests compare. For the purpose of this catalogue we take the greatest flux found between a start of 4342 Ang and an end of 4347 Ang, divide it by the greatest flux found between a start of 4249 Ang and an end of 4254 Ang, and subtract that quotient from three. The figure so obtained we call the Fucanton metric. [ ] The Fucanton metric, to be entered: 1.87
